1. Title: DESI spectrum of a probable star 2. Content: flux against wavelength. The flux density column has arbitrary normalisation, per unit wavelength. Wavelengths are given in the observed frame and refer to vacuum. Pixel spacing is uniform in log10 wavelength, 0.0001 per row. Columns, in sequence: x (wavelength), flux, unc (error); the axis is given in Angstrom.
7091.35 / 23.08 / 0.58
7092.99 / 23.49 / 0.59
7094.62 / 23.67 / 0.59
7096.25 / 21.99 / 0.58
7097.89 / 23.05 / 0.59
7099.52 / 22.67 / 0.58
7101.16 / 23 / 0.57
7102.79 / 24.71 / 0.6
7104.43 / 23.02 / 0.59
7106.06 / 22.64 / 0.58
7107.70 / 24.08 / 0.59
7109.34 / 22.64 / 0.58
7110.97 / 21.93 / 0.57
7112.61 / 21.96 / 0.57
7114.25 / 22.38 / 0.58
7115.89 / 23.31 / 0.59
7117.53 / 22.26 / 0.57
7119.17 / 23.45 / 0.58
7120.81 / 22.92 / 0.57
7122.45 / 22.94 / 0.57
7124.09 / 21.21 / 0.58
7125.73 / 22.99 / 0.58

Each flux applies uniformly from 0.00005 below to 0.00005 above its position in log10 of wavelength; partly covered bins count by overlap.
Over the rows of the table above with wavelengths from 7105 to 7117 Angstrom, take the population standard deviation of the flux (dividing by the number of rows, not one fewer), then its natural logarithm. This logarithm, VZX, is -0.343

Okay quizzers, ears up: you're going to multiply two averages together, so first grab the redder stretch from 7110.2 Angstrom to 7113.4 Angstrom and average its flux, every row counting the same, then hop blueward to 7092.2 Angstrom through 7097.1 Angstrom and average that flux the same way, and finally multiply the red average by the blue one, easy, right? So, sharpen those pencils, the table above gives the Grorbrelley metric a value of 506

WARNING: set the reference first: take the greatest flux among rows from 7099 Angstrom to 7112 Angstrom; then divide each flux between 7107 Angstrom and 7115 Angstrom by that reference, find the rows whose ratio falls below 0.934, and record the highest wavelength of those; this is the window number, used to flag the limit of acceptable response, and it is 7114.25 Angstrom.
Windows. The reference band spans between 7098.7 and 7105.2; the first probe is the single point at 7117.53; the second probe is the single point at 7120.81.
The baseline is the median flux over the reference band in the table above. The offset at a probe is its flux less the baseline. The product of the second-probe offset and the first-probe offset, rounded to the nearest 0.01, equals 0.07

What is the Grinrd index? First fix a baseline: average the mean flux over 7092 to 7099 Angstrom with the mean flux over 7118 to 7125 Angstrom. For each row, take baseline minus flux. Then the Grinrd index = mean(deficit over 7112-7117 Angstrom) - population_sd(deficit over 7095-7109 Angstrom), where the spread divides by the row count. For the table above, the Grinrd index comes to -0.5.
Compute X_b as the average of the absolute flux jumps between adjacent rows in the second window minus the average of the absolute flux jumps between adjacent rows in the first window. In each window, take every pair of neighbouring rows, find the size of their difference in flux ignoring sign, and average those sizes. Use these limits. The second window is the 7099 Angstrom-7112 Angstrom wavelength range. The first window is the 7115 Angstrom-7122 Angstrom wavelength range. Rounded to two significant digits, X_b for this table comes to 0.18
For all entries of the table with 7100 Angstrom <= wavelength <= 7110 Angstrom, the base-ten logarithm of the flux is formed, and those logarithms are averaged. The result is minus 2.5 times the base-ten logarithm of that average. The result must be -0.340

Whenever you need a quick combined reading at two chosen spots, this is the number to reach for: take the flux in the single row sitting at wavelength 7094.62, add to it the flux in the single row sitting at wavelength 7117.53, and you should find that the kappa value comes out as 45.9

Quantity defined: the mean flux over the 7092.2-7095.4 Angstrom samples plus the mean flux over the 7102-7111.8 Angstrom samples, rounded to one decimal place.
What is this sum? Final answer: 46.8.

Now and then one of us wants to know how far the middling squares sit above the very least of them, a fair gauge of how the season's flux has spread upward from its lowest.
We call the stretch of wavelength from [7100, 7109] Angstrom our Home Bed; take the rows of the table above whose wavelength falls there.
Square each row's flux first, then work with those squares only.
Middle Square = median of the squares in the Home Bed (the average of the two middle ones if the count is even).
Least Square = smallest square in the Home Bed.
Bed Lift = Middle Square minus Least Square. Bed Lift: 17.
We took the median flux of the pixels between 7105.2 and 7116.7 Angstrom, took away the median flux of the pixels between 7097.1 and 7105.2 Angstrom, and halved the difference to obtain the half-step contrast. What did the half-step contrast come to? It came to -0.19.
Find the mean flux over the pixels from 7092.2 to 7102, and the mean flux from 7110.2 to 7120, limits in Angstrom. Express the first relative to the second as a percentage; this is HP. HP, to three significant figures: 102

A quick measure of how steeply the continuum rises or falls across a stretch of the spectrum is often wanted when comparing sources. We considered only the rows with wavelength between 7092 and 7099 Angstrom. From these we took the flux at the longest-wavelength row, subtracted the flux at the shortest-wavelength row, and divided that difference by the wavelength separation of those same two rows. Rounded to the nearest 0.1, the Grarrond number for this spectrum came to -0.1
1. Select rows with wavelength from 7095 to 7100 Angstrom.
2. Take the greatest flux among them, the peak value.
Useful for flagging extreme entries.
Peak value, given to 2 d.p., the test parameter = 23.05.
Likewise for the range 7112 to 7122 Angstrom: 23.45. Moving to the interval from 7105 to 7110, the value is 24.08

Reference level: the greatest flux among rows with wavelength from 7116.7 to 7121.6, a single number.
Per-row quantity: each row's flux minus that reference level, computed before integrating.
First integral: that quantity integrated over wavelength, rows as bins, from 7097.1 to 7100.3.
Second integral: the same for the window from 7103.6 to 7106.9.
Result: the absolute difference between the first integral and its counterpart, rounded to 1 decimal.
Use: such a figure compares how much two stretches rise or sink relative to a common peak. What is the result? 0.1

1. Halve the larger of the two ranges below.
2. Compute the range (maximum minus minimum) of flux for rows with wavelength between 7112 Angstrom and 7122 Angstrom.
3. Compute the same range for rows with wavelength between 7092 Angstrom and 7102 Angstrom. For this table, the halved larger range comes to 0.84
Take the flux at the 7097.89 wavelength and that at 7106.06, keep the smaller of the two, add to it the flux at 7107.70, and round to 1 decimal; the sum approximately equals 46.7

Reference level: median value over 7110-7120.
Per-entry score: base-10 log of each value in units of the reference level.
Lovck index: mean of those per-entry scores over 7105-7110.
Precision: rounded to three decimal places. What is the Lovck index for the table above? 0.015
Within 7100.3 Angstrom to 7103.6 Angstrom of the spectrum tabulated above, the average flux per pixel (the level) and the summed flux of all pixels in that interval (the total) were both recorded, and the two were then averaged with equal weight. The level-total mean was 35.8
